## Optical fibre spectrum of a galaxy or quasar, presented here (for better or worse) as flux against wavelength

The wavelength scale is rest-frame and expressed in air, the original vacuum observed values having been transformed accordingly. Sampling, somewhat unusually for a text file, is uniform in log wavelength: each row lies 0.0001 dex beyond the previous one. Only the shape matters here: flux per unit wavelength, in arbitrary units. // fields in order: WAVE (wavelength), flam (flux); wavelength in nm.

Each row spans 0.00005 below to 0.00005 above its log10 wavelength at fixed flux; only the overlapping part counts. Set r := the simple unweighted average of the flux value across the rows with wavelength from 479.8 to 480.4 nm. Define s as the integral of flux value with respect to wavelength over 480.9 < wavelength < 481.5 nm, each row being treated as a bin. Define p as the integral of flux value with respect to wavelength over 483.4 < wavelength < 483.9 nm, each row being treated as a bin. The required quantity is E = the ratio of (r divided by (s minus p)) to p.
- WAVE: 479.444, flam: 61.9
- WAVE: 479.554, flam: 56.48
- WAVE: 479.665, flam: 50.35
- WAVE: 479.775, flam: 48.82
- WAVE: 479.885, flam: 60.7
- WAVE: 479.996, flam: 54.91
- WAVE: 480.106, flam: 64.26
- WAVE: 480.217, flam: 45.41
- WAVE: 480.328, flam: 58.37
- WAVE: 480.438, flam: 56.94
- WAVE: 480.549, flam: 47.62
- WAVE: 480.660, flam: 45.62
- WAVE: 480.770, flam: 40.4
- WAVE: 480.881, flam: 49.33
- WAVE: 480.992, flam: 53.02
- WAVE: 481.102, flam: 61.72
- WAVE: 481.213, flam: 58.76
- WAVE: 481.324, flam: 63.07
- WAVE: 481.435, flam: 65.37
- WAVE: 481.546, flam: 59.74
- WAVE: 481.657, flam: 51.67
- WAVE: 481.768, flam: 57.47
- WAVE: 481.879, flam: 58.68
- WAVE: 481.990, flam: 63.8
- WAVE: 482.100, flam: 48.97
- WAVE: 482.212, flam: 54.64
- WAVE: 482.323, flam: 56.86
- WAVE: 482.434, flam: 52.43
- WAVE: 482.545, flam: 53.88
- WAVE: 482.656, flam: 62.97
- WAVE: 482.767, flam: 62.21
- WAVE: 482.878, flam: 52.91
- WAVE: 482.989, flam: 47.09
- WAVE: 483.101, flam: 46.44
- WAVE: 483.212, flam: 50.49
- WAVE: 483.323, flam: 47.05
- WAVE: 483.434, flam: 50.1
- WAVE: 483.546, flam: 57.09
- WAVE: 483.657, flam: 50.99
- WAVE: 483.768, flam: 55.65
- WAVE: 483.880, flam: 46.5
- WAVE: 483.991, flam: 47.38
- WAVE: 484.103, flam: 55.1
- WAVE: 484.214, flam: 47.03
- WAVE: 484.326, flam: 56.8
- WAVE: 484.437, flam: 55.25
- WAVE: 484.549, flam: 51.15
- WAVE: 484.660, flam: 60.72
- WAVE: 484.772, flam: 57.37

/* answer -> 0.2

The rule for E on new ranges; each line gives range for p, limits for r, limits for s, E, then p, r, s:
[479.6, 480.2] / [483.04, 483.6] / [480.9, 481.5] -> 0.6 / 33.1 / 50.2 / 36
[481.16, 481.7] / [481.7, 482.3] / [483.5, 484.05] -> -0.4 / 32.3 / 56.7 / 28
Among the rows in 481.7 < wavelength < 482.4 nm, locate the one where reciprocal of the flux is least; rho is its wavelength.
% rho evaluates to 481.990 nm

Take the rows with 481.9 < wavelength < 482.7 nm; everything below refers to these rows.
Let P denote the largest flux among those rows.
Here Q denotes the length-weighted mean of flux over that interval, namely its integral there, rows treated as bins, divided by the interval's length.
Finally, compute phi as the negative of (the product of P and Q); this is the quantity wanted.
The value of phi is -3589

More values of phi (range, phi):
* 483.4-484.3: -2935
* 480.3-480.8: -2910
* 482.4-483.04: -3493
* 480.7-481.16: -3151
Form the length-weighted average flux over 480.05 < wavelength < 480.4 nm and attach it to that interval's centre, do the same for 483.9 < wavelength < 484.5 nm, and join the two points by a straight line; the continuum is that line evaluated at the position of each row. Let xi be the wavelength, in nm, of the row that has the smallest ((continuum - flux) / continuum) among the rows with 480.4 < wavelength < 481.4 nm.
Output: 481.324 nm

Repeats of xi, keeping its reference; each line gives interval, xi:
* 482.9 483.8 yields 483.546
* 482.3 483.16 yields 482.656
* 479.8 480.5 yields 480.106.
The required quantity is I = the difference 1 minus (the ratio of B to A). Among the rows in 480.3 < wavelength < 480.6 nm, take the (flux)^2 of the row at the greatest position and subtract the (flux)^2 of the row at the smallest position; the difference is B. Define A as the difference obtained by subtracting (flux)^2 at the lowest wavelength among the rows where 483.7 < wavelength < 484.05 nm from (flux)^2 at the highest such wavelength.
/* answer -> -0.3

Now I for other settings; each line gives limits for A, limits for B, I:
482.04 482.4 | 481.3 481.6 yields 1.5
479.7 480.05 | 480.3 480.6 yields 2.8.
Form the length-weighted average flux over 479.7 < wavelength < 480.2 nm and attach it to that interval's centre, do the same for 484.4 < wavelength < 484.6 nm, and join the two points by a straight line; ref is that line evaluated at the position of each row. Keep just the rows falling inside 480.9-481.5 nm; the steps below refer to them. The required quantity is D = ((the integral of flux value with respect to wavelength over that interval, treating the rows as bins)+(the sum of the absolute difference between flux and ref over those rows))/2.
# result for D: 33.2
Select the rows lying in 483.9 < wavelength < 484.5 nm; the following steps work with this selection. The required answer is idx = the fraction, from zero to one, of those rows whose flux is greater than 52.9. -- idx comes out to 0.60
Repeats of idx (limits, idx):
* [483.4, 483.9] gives 0.40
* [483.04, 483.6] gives 0.20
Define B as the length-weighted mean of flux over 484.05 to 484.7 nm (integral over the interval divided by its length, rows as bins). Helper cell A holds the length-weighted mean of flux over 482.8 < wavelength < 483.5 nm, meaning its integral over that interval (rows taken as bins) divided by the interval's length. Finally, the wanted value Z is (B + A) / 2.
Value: 52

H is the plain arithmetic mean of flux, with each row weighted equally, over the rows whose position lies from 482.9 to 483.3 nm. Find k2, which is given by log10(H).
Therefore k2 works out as 1.68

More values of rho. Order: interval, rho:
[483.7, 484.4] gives 484.326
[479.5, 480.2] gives 480.106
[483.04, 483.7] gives 483.546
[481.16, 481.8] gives 481.435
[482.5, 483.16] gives 482.656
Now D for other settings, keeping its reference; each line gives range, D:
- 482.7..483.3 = 29.0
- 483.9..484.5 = 25.5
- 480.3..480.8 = 30.9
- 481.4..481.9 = 27.0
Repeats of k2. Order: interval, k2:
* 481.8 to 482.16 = 1.76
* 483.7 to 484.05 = 1.70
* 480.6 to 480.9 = 1.65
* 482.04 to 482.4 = 1.73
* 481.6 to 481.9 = 1.75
